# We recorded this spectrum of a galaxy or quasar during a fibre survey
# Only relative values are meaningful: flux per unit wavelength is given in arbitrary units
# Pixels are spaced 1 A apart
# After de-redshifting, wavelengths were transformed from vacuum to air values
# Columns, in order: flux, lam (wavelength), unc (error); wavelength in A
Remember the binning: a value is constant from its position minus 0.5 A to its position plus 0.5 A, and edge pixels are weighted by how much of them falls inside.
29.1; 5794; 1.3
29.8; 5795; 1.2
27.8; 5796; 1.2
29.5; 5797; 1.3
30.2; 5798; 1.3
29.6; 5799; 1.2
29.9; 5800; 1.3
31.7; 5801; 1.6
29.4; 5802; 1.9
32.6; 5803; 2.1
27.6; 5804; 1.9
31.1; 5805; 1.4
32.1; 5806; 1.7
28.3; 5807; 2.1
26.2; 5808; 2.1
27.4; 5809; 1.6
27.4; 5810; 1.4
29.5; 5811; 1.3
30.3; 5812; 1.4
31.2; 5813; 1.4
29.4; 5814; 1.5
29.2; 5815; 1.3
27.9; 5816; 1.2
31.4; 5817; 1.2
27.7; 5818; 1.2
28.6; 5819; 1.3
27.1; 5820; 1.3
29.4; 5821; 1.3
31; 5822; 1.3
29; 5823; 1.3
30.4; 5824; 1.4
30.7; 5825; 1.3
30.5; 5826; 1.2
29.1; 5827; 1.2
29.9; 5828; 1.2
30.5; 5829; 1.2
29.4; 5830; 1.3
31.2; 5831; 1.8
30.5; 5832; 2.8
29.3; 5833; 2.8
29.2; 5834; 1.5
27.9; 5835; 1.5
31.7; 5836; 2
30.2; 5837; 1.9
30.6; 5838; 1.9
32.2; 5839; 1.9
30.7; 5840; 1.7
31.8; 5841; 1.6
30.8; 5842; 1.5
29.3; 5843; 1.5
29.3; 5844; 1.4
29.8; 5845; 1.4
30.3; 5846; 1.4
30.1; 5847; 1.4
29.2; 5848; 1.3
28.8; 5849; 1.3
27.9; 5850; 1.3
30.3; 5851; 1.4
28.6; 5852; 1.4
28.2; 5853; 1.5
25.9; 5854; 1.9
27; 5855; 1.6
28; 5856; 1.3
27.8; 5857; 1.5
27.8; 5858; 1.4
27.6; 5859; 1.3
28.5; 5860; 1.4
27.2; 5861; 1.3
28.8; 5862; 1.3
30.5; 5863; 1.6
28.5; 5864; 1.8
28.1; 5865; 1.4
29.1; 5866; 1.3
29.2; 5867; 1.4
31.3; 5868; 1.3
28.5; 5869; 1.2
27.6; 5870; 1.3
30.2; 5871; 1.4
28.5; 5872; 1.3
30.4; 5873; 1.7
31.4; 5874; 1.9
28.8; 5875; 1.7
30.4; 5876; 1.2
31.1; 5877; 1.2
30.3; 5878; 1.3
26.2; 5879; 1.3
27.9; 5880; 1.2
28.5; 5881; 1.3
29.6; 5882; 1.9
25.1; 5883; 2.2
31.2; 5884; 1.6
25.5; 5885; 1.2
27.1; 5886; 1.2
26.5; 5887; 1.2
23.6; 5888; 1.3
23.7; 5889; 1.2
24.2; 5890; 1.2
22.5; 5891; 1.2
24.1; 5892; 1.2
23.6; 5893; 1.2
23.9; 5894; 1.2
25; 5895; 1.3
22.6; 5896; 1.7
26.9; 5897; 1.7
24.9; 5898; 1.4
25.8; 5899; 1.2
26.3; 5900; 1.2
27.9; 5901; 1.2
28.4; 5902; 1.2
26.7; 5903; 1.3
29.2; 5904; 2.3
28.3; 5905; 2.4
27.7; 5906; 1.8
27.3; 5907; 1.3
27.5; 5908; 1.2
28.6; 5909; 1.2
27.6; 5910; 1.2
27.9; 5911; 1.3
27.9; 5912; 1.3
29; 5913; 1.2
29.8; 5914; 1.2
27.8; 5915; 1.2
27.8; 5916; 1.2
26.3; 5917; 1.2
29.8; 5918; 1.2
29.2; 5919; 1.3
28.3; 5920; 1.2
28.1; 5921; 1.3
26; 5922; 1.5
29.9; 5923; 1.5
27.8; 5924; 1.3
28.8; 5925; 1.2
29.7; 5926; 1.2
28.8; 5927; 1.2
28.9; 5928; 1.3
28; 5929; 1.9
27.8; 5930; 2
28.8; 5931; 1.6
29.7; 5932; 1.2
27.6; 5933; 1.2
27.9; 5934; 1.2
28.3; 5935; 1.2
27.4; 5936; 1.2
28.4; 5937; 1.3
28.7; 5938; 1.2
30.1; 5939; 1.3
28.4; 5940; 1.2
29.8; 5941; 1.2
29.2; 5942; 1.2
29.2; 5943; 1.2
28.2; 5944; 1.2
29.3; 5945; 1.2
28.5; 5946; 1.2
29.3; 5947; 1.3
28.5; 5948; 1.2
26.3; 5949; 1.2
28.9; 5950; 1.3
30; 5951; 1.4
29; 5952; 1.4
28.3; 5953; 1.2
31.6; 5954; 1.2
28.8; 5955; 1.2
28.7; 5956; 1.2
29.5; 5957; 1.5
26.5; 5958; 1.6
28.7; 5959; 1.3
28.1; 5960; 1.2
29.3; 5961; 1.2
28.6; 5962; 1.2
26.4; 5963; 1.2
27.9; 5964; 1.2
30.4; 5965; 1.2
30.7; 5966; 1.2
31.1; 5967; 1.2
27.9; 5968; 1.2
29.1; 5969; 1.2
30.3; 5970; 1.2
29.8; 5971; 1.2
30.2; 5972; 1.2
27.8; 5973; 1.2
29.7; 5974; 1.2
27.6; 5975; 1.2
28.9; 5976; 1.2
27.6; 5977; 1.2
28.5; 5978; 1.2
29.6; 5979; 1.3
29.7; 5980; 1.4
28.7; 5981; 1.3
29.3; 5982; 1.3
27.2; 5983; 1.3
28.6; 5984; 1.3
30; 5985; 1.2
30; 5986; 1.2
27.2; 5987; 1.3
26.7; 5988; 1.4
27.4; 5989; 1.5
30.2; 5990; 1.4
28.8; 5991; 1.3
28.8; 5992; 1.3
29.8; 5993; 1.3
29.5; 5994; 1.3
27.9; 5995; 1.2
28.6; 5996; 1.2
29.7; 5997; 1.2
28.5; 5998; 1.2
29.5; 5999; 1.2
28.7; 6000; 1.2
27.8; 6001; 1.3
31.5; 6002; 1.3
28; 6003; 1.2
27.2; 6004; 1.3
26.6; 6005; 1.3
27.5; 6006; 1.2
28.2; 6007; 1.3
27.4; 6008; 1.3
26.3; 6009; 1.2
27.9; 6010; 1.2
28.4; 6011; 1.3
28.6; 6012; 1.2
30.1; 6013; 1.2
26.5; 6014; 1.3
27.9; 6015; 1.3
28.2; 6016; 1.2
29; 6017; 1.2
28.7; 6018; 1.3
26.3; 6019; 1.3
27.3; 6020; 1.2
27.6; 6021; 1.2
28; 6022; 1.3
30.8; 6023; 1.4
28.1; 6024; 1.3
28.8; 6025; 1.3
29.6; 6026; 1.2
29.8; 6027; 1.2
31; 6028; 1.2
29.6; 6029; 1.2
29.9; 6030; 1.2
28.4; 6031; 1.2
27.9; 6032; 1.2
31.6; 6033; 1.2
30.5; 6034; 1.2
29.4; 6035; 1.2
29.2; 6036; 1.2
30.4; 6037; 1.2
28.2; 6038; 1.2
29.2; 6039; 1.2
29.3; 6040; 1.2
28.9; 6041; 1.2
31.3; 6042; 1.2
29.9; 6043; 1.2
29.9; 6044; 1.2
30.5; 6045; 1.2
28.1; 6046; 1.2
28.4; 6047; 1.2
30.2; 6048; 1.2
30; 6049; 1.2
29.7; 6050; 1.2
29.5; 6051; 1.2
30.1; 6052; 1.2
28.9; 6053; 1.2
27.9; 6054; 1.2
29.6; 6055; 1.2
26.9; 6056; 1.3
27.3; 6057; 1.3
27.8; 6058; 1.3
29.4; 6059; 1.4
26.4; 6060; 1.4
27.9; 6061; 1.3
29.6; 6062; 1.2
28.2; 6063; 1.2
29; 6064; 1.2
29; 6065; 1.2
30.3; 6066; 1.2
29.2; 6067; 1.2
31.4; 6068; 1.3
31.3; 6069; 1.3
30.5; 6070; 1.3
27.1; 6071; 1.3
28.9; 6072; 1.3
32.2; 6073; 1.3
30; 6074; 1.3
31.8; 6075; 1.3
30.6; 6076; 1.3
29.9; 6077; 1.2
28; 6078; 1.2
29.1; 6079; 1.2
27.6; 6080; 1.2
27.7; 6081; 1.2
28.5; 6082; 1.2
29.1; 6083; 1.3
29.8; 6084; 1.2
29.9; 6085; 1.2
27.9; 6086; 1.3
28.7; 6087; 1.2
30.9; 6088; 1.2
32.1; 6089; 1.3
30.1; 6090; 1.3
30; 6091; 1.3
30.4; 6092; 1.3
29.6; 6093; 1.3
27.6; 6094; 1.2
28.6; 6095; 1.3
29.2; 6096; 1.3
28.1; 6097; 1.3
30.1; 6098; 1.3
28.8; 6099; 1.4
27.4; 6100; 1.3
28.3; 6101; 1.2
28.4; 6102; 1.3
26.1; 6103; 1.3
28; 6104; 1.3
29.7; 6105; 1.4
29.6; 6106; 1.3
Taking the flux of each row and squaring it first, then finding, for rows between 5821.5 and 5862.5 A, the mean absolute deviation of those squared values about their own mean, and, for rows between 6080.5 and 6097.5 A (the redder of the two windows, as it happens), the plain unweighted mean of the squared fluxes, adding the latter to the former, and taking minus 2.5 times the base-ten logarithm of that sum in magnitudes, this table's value -7.42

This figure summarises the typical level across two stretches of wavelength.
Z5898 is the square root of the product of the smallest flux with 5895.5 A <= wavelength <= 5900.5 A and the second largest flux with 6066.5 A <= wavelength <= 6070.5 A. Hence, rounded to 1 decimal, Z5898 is 26.6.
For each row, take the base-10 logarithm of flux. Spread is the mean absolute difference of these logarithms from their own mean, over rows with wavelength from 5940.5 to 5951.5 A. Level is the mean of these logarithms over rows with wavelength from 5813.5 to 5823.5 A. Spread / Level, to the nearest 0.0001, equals 0.0073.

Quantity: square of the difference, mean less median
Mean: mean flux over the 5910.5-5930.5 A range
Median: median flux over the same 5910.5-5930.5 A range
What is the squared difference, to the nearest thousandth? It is 0.032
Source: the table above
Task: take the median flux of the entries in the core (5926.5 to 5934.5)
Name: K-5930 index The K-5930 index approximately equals 28.4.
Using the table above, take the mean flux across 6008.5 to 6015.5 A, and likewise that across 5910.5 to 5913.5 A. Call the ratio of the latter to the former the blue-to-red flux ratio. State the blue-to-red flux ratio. 1.01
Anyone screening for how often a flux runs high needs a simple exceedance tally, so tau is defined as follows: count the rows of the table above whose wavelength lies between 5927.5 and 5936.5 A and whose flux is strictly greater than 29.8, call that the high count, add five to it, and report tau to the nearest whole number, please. 5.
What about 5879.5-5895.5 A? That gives 6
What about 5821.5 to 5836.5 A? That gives 14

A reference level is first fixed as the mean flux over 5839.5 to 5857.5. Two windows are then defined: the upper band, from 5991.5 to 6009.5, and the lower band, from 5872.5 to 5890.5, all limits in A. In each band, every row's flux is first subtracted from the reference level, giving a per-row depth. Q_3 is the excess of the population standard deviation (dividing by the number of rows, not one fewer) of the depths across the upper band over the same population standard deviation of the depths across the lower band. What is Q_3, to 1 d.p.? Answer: -1.4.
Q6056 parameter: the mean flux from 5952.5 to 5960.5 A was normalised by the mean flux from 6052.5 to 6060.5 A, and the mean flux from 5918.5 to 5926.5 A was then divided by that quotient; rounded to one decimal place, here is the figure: 27.7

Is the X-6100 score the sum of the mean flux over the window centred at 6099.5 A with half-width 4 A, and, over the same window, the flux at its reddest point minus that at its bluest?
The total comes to 25.2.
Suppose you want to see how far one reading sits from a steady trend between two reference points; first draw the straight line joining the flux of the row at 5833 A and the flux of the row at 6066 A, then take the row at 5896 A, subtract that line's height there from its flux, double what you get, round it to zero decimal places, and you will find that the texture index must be -14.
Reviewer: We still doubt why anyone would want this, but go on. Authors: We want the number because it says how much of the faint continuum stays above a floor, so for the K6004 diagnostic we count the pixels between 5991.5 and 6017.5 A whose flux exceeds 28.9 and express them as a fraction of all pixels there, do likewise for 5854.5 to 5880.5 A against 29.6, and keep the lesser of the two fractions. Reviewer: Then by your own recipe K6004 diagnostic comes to 0.27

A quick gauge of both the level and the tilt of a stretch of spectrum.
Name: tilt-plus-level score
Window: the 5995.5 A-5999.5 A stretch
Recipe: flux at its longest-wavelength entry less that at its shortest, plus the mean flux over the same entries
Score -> 30.0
